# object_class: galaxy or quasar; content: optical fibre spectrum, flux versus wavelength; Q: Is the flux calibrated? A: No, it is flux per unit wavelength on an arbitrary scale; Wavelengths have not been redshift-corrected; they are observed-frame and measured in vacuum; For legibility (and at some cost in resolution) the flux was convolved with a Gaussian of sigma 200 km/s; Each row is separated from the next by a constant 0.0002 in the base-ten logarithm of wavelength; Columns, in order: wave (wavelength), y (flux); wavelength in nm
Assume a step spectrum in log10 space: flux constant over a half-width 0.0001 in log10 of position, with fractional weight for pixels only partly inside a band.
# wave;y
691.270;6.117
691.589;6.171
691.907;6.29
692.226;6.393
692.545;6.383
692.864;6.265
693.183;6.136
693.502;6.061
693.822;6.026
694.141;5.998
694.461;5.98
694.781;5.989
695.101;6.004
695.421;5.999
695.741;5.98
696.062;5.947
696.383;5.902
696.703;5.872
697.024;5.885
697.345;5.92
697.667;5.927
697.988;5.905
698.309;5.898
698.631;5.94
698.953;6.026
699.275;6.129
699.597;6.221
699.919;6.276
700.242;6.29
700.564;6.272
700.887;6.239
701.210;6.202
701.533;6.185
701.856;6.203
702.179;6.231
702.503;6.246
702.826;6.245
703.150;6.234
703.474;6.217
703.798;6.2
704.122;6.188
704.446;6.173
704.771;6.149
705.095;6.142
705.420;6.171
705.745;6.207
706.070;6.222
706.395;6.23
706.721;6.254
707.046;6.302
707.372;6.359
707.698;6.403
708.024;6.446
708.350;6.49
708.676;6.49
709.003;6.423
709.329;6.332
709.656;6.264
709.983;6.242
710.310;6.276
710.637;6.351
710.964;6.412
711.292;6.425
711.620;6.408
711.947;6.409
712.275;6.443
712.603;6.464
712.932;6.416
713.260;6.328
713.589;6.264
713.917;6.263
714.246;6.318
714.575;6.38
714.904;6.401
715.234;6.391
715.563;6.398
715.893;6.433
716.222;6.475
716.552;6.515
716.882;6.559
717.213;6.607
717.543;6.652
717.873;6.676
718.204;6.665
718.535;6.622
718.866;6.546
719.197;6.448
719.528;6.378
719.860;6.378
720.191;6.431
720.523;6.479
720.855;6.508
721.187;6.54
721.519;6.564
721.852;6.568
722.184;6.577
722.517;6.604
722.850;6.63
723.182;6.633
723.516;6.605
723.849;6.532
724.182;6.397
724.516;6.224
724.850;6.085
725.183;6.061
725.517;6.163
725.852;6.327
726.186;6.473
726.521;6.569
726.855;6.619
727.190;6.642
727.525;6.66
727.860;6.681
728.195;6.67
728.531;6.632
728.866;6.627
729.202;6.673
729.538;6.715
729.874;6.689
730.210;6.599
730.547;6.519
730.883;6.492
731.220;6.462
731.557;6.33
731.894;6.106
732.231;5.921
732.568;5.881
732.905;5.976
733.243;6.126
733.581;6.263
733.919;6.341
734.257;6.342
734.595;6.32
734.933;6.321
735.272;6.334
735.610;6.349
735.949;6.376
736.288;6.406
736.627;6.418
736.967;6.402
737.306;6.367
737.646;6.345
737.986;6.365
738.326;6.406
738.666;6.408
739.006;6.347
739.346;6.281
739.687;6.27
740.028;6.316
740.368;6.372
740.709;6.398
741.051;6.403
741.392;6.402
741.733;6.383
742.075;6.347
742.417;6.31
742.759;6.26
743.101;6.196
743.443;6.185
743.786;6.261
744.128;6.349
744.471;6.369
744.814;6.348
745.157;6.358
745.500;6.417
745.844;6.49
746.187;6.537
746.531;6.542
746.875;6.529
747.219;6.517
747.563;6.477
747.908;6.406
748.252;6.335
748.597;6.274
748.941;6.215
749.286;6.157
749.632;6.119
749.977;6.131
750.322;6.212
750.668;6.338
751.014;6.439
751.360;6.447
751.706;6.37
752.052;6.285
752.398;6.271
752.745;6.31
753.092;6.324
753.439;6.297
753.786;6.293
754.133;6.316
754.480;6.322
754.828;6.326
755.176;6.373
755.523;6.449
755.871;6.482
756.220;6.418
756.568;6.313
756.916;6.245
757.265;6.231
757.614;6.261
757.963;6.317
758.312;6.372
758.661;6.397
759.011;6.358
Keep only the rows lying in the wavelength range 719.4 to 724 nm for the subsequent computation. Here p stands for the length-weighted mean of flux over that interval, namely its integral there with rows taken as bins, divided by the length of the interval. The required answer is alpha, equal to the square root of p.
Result 2.56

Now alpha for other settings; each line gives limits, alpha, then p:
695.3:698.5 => 2.43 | 5.9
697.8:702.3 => 2.48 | 6.1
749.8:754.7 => 2.51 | 6.3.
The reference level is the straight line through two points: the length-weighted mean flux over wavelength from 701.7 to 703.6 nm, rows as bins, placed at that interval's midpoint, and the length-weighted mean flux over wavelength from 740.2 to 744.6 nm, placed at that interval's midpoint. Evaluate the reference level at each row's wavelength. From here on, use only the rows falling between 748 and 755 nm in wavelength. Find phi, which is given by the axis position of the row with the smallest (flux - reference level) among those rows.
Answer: 749.632 nm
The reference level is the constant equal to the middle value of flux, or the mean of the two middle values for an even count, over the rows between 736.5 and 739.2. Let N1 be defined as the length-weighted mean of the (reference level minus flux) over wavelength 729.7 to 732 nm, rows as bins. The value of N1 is -0.08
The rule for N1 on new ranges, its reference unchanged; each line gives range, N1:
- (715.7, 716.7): -0.09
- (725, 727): 0.02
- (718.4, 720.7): -0.08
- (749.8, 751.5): 0.07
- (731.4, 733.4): 0.33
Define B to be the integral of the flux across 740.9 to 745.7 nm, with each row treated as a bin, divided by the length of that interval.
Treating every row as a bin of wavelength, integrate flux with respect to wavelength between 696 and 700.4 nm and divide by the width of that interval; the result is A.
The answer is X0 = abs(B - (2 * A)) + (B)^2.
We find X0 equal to 45.7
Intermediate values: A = 6.01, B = 6.33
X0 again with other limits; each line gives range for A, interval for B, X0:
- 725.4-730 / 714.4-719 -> 49.2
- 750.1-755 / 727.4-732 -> 49.2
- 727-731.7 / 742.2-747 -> 47.4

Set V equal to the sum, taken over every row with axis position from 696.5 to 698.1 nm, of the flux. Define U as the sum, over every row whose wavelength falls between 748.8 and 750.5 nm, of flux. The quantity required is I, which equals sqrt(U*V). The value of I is 30.2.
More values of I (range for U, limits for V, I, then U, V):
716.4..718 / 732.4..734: 31.8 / 33.01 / 30.6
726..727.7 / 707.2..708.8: 32.6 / 32.96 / 32.2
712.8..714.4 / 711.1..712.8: 31.9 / 31.59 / 32.1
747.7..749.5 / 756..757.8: 31.4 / 31.39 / 31.5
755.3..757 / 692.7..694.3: 31.2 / 31.91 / 30.5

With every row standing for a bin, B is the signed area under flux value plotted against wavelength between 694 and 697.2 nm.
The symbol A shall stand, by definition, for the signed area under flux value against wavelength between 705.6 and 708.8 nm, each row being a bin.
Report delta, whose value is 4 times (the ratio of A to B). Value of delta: 4.26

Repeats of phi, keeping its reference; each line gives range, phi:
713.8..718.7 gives 713.917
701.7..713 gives 705.095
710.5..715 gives 713.917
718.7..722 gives 719.860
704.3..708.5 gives 705.095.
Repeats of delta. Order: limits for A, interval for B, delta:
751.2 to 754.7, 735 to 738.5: 3.97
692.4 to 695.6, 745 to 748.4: 3.54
